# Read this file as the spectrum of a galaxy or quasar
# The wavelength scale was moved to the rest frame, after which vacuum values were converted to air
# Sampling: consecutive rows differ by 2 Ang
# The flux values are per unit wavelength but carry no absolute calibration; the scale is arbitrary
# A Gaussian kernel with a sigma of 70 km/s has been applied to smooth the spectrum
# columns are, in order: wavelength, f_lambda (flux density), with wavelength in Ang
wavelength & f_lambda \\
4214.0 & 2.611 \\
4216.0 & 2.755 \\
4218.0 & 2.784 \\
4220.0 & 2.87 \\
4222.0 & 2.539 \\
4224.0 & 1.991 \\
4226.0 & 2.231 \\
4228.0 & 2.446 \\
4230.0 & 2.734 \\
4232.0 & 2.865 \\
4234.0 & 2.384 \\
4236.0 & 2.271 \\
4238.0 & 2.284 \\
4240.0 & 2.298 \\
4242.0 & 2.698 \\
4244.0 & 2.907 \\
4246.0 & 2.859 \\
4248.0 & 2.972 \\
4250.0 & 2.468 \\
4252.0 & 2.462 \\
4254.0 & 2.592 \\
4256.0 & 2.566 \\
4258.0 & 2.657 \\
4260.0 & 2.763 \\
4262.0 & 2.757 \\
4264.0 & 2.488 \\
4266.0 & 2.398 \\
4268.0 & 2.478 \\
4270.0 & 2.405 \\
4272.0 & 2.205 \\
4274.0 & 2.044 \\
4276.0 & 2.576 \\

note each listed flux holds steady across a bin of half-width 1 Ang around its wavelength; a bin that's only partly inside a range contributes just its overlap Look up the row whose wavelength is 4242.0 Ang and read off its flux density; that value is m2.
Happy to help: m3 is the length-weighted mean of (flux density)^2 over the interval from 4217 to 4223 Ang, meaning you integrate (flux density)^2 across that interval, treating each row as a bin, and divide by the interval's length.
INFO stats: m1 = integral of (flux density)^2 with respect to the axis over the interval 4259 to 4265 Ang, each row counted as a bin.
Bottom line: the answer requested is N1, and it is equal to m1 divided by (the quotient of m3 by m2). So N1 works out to 15.5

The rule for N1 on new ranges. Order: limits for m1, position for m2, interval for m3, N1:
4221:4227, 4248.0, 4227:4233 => 12.7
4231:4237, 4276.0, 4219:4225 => 15.8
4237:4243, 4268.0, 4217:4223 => 11.8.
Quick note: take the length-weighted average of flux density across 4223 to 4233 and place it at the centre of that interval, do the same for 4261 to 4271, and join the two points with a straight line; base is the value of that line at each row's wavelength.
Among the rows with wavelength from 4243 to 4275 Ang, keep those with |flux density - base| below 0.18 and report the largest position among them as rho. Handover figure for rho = 4270.0 Ang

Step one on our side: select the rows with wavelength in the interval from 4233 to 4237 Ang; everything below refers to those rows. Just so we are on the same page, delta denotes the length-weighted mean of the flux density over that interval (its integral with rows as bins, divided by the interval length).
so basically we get 2.3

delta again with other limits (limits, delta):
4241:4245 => 2.8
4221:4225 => 2.3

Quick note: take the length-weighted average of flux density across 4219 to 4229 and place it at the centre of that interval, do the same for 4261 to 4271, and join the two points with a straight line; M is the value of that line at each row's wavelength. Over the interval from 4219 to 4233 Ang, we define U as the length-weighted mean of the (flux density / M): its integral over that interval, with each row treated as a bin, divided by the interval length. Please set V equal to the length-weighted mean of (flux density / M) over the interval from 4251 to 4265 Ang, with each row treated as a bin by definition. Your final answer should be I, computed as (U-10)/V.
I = -8.5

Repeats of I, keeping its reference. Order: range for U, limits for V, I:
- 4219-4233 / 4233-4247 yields -8.7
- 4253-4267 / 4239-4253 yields -8.3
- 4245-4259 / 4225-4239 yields -8.8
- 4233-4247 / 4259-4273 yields -9.0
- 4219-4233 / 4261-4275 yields -9.4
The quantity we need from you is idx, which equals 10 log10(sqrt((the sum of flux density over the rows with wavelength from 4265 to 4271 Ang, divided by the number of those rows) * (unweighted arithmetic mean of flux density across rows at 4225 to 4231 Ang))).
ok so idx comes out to 3.89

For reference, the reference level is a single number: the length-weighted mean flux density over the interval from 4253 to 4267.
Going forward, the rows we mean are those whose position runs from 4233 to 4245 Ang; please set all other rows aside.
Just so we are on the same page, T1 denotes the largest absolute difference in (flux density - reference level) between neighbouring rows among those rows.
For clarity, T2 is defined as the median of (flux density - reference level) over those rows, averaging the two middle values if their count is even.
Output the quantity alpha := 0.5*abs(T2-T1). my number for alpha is 0.33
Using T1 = 0.40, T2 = -0.3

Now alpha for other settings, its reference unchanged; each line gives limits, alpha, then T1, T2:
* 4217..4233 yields 0.26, 0.55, 0.0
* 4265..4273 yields 0.20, 0.20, -0.2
